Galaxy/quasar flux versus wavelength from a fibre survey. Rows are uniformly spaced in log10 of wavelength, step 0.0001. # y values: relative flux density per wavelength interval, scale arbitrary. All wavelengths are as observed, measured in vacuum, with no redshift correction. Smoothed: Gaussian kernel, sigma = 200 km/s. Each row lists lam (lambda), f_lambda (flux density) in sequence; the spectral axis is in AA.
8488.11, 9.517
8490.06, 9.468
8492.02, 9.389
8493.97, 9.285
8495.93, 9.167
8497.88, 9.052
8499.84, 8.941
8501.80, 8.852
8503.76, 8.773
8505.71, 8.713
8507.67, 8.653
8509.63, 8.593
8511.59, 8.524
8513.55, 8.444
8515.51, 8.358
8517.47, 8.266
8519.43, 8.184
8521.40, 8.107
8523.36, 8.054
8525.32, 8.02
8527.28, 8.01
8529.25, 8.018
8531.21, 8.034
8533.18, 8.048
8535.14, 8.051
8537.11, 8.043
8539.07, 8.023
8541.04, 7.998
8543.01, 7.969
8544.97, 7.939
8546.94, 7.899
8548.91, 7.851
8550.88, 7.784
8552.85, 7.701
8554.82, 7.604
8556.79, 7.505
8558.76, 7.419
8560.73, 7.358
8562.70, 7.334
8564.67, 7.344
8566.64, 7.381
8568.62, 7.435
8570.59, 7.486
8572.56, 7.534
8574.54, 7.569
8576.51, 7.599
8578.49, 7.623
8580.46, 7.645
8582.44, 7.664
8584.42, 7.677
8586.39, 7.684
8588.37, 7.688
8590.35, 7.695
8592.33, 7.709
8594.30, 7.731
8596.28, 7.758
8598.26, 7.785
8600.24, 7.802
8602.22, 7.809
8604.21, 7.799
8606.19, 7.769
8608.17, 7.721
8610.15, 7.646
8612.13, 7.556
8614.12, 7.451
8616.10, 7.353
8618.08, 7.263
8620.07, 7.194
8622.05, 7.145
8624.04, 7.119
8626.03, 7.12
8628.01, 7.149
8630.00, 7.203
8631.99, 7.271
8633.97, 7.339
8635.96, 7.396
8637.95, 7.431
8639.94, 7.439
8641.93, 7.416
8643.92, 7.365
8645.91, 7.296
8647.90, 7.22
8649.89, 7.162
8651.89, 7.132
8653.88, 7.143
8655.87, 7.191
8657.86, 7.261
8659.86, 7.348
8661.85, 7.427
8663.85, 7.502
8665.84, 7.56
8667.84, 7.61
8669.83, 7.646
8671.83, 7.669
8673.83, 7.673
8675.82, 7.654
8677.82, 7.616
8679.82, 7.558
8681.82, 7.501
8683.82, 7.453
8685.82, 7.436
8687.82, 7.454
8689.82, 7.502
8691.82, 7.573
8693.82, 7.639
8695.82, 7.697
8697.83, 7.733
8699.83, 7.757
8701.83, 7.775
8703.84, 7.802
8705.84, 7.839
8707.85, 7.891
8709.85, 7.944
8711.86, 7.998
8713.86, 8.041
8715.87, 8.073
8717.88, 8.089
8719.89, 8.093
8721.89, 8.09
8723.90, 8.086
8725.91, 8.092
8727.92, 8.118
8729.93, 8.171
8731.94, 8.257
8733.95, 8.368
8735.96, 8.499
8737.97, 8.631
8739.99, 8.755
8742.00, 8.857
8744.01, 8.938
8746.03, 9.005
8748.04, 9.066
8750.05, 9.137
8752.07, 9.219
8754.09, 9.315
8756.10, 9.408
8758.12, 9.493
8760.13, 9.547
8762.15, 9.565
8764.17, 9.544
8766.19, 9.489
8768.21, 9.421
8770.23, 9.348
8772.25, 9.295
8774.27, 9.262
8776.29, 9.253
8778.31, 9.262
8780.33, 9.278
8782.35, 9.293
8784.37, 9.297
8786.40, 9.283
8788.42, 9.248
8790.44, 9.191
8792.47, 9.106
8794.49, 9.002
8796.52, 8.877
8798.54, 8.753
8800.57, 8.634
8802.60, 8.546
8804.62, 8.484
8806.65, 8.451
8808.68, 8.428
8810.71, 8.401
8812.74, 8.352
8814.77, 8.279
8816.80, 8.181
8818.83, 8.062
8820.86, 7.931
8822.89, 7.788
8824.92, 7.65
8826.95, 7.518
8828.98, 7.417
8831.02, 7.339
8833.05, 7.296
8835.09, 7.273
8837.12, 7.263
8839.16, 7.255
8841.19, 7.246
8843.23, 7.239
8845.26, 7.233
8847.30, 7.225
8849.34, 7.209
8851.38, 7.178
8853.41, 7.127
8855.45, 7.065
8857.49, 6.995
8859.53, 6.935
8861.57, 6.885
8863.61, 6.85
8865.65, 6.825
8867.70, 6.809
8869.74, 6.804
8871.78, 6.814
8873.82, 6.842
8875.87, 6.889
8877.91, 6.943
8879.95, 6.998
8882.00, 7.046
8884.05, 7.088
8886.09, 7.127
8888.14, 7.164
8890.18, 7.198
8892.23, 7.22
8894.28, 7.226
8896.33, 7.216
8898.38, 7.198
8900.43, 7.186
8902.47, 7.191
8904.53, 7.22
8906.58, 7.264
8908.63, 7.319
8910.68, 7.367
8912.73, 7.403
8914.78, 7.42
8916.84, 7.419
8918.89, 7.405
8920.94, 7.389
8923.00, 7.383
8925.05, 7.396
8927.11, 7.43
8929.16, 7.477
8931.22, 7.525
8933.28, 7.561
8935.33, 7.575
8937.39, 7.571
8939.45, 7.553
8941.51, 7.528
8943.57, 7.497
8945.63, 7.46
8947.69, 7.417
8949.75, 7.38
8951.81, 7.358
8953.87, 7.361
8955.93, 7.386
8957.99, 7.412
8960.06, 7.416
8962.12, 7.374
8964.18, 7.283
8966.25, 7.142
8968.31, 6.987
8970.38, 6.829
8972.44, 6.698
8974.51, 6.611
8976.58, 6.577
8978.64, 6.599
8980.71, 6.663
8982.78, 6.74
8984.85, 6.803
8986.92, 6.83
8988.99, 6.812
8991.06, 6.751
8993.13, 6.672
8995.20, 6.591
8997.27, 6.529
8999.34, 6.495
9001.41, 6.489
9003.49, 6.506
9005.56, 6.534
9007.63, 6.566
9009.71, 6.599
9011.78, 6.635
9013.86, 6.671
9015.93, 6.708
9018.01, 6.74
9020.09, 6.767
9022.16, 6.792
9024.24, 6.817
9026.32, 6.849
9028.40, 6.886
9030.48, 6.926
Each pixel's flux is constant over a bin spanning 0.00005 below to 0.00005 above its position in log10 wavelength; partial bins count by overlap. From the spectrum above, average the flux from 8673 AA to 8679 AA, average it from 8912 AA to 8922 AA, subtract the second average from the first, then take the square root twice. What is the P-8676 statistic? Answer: 0.70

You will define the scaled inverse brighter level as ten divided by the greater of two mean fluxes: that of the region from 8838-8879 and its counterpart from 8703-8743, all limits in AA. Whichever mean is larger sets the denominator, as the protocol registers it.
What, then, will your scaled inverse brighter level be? 1.22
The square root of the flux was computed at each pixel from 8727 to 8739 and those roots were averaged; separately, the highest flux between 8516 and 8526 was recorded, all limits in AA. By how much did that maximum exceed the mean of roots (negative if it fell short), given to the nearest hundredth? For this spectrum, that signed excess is 5.38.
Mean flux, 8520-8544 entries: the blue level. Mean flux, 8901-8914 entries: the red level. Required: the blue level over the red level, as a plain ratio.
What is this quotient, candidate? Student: 1.10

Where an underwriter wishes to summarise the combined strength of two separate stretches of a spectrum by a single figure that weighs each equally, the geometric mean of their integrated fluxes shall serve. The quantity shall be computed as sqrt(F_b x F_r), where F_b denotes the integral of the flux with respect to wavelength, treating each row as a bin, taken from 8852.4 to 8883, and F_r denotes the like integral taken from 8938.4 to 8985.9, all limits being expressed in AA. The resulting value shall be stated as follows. 268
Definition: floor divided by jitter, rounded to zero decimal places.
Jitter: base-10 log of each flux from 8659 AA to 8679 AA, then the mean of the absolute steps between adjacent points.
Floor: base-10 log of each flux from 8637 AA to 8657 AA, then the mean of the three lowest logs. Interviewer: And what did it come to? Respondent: 349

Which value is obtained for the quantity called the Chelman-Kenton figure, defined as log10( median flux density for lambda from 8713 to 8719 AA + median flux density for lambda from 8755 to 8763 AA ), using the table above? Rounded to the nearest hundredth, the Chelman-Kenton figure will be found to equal 1.25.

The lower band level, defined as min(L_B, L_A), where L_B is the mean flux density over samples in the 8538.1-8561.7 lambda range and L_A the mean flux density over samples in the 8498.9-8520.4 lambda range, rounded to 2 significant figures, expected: 7.8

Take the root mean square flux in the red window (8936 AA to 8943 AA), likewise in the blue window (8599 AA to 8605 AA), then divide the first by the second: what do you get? 0.97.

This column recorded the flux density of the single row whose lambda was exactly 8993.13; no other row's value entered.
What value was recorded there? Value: 6.672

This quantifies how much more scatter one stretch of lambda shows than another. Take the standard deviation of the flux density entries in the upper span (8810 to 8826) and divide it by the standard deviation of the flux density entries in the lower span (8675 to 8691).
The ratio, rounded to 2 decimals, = 3.39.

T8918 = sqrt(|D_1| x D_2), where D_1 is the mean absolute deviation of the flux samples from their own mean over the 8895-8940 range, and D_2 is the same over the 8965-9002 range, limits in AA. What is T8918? 0.12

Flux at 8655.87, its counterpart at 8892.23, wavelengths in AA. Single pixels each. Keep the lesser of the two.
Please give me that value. 7.19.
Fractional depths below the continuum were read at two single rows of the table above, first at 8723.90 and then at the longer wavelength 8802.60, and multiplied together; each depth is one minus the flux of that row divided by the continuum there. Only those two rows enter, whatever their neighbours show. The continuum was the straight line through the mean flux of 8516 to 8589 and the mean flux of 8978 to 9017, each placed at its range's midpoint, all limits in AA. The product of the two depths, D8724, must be 0.020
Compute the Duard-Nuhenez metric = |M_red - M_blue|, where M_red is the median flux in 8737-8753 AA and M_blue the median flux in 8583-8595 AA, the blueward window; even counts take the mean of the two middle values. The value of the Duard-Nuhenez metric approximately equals 1.3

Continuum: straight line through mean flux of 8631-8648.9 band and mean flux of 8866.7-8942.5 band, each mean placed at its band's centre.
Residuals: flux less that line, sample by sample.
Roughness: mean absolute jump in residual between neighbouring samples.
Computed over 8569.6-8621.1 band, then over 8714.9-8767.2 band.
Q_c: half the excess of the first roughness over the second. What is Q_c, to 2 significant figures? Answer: -0.013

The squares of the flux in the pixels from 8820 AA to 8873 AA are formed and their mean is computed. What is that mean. 52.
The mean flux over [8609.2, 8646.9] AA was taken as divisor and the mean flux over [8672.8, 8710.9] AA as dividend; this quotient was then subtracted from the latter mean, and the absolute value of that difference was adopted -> 6.61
